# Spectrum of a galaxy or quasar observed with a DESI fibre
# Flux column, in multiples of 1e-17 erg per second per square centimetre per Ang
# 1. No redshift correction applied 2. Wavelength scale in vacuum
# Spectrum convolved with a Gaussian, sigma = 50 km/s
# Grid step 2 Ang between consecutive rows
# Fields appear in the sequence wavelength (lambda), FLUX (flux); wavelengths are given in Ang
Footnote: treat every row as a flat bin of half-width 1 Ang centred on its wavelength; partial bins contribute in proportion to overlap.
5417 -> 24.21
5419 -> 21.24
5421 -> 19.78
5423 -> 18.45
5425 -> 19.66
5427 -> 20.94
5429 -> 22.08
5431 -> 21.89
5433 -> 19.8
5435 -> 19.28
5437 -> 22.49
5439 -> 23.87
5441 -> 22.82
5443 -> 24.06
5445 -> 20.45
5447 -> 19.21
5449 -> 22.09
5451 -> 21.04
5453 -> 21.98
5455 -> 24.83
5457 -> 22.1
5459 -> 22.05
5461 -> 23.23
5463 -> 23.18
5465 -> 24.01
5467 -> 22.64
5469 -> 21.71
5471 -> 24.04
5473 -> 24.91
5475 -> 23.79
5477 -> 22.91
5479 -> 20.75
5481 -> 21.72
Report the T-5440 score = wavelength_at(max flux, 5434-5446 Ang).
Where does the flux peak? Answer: 5443 Ang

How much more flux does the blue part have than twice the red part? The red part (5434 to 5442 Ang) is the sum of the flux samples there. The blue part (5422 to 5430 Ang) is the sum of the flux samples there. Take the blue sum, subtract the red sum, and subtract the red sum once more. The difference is -96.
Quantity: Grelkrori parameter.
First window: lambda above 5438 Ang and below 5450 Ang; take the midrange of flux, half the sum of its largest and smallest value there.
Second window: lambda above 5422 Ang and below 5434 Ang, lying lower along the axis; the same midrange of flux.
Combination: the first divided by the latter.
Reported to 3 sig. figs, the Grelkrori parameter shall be 1.07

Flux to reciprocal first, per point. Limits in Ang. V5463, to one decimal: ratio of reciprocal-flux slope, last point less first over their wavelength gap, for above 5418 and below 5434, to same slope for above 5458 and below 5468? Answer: -1.7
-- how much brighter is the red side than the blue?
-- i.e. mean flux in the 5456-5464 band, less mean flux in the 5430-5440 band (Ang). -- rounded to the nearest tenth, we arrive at 1.2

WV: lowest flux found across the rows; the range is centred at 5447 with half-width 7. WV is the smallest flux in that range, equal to 19.21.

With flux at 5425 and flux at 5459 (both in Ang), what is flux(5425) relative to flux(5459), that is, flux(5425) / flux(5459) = 0.89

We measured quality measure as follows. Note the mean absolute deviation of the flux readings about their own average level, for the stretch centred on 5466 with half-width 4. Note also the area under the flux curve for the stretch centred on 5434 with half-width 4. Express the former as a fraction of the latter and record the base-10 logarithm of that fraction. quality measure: -2.37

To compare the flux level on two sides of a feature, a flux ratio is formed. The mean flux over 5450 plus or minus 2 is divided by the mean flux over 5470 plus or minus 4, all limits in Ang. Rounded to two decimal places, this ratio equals 0.92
